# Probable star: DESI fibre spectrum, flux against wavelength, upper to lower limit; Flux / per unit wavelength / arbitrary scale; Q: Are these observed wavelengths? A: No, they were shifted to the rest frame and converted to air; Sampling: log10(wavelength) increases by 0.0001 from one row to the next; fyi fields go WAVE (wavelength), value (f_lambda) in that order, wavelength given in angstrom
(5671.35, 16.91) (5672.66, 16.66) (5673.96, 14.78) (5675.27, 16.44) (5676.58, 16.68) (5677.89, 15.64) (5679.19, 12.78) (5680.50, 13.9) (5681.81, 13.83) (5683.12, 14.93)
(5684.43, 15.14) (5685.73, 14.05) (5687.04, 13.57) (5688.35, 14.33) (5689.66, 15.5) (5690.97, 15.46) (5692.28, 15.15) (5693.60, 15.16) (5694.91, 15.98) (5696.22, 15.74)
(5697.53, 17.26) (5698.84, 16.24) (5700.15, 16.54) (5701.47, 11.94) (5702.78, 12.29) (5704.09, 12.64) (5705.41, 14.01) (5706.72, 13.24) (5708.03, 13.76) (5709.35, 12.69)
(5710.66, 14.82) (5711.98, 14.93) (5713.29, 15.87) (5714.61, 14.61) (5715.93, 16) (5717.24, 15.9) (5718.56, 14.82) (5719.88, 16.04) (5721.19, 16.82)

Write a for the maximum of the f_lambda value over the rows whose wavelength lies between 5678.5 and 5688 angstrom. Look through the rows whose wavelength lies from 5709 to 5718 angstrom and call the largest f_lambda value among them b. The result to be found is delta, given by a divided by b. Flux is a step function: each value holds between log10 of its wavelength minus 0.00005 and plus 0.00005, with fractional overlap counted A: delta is 0.95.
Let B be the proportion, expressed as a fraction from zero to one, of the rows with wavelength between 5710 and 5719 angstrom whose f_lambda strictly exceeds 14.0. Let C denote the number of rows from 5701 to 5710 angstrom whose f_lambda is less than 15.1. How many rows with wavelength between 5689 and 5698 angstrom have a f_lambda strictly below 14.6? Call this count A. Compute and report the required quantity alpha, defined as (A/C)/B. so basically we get 0.0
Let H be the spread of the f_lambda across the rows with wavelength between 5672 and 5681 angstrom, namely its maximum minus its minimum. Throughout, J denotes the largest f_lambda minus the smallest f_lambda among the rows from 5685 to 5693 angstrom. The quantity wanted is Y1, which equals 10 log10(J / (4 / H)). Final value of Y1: 3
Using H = 3.9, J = 1.9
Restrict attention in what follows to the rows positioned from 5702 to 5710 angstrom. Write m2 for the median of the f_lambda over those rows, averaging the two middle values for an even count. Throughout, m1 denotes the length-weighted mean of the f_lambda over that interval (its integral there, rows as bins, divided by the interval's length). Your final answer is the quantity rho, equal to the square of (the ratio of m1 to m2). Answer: 1.02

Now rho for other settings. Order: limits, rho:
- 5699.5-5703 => 1.25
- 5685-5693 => 0.99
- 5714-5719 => 1.00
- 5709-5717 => 1.01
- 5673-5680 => 0.96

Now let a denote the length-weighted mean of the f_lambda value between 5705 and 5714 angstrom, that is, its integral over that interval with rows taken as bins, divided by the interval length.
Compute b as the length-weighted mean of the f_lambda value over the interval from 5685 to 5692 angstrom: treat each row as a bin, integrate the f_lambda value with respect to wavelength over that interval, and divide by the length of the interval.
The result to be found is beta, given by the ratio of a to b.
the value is 0.97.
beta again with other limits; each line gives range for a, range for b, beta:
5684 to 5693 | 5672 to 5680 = 0.95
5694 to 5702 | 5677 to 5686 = 1.09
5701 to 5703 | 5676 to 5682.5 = 0.83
